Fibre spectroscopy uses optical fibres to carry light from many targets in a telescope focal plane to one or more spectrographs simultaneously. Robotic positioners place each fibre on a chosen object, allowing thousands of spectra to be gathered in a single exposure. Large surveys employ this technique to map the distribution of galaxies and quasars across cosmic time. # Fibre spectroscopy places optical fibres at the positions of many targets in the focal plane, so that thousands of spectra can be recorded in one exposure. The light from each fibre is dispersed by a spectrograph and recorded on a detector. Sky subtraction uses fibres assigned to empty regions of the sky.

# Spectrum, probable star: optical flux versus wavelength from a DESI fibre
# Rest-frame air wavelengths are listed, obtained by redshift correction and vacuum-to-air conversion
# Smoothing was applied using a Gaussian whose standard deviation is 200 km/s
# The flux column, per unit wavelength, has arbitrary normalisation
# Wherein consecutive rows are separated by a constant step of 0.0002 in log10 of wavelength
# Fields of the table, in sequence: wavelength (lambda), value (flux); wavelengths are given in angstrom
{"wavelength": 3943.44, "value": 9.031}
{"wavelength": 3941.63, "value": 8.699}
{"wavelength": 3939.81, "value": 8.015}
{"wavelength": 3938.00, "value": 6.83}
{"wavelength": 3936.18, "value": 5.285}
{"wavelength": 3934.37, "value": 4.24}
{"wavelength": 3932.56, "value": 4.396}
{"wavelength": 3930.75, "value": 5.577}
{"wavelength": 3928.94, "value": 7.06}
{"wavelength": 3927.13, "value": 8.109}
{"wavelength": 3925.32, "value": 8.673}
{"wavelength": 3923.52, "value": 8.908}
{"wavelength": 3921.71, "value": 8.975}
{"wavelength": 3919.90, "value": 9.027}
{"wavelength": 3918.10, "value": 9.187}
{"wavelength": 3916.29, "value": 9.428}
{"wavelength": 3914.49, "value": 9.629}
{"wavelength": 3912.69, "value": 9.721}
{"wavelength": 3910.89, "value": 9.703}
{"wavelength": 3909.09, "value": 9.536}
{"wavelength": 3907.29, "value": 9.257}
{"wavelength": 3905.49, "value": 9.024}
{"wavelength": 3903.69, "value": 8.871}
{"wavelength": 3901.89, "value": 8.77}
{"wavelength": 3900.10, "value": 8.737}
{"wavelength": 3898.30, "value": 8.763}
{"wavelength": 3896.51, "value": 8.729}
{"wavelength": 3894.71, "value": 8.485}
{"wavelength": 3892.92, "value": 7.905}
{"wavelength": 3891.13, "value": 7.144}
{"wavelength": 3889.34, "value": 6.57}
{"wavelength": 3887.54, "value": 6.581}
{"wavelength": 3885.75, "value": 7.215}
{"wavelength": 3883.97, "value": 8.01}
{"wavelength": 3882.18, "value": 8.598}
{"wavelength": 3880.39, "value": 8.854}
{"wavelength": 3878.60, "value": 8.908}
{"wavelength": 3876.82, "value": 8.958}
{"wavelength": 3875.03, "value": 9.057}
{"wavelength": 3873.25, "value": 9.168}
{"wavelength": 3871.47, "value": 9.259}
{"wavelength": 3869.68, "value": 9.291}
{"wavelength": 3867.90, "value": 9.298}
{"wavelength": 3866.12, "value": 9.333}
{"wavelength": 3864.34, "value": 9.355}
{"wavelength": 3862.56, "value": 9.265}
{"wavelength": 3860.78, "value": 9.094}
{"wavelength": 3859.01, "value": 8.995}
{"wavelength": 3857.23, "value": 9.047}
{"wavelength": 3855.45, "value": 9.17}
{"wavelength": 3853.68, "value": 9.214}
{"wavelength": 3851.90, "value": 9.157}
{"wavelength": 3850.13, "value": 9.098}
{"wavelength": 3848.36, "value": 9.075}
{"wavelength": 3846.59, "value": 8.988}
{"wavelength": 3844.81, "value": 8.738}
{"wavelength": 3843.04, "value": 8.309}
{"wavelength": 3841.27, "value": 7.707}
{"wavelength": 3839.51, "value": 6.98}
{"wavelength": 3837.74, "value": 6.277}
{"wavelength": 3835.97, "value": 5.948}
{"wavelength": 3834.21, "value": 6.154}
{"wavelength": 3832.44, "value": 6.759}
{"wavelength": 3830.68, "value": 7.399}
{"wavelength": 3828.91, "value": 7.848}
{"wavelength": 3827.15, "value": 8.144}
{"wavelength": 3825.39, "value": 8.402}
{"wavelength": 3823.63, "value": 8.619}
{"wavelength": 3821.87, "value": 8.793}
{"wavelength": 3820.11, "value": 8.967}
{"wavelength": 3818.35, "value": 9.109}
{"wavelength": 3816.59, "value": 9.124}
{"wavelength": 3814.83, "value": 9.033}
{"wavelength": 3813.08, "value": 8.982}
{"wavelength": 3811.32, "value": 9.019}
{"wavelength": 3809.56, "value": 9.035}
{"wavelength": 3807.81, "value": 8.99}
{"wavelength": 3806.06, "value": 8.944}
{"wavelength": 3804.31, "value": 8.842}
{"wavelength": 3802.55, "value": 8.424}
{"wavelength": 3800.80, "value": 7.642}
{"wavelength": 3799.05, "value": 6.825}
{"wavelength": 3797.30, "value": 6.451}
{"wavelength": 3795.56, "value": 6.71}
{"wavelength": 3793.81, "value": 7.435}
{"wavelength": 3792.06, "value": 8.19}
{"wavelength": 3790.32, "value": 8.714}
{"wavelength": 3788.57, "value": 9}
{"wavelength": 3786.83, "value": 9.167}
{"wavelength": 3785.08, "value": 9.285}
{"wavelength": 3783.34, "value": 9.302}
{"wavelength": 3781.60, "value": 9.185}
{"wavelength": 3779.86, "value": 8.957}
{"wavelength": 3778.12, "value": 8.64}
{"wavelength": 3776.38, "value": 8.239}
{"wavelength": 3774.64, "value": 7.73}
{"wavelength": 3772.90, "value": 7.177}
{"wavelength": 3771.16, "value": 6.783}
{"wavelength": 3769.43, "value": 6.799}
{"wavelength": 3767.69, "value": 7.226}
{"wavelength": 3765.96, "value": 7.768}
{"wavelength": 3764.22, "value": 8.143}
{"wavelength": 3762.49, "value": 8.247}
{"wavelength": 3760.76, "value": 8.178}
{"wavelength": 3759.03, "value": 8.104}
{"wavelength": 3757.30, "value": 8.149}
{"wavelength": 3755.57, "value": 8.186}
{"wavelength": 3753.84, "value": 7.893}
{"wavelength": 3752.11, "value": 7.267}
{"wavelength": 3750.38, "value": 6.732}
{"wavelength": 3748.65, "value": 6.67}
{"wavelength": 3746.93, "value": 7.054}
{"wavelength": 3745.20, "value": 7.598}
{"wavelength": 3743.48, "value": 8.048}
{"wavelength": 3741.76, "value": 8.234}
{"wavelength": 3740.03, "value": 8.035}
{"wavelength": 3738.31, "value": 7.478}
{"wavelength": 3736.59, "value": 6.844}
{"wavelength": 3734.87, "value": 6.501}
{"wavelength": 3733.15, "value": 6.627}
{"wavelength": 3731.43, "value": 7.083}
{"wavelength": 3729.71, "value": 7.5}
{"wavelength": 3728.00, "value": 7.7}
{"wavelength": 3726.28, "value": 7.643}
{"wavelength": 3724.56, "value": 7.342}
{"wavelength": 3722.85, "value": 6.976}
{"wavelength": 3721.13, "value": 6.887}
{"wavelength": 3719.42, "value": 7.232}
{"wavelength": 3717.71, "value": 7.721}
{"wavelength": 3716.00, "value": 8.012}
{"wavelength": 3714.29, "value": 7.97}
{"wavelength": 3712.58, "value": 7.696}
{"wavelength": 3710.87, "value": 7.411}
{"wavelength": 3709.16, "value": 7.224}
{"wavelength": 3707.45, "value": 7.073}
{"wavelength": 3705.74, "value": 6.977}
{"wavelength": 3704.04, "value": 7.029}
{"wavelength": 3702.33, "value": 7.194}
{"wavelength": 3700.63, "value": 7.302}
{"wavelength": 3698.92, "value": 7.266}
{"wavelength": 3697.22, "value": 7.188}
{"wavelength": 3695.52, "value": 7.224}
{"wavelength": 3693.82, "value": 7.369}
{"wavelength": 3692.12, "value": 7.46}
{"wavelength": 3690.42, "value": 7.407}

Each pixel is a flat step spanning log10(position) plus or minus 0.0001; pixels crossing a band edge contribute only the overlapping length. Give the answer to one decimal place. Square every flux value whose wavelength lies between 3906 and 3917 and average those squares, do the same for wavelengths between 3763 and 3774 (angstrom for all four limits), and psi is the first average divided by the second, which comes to 1.7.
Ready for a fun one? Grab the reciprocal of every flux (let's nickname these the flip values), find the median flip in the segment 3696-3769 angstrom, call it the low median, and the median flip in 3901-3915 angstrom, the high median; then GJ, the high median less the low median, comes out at -0.029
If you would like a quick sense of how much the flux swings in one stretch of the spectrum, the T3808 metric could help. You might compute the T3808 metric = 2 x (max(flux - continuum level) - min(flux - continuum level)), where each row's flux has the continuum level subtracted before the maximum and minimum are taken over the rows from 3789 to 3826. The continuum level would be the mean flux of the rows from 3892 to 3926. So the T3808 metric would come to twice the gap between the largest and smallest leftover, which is 5.35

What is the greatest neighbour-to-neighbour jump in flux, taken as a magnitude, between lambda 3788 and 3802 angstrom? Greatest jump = 0.82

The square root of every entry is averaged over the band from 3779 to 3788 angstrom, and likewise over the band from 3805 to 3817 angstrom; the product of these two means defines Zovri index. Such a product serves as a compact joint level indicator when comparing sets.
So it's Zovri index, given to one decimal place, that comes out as 9.1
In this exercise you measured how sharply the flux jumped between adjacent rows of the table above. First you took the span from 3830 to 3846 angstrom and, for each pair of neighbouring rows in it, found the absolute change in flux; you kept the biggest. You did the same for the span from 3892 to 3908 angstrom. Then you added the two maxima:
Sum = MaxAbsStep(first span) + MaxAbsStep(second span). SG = 1.3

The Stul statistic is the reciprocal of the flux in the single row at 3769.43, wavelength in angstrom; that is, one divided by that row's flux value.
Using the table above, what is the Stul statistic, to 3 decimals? 0.147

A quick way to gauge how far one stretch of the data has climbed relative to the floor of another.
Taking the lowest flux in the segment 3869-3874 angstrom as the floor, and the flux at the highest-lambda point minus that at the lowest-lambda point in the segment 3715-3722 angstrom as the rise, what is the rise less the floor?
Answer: -10.3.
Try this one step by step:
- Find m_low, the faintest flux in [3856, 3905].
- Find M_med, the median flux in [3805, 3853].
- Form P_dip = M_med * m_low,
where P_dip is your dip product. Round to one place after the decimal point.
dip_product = 57.8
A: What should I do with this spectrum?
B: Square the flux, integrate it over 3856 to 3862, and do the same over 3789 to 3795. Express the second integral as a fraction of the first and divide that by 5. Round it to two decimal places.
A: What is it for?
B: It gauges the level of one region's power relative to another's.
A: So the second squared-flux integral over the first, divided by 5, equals 0.16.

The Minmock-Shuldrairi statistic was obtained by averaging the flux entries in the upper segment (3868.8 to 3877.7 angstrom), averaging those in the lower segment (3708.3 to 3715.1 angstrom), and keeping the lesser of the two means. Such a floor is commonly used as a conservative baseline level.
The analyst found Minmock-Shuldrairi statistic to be 7.6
